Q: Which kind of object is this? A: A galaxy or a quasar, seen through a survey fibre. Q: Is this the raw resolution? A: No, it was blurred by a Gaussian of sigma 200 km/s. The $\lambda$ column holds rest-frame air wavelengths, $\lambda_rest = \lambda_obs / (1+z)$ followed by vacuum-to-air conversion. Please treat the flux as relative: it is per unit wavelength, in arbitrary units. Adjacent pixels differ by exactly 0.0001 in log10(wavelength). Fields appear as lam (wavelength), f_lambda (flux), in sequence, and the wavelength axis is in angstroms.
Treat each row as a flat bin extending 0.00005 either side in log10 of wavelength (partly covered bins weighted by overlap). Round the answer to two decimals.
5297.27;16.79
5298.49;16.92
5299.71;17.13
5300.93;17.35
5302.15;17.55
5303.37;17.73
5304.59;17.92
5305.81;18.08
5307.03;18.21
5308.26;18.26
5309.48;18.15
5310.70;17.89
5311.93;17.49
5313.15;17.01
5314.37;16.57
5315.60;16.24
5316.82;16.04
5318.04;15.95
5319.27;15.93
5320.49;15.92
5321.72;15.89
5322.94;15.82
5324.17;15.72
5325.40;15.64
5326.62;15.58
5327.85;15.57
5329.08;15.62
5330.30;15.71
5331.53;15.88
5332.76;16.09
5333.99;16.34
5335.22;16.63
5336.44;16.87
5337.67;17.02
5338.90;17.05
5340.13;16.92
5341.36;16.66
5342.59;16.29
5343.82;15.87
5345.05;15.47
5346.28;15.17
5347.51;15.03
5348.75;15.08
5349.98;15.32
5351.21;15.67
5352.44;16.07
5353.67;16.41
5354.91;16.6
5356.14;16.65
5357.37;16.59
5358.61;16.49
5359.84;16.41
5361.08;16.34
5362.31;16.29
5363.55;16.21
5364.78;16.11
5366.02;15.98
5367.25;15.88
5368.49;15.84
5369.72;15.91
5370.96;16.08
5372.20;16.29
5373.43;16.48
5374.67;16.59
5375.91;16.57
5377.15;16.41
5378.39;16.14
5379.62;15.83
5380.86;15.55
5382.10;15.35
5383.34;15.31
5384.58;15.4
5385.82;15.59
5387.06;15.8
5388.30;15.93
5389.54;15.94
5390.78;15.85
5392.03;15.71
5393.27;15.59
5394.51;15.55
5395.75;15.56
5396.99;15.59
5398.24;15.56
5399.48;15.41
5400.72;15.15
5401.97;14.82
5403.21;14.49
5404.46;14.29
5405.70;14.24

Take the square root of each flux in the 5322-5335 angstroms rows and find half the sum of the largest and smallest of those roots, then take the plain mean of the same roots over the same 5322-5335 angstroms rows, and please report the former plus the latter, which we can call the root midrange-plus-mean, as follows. 7.97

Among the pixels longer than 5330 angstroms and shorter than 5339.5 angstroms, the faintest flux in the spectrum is 15.71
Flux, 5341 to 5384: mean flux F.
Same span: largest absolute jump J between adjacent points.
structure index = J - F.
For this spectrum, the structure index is -15.6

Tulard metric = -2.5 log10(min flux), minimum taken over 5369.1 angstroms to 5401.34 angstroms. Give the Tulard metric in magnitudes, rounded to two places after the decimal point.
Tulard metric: -2.95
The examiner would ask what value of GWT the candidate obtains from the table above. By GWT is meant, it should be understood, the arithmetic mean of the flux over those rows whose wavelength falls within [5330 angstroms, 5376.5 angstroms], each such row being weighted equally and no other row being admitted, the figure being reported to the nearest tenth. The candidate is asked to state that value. 16.2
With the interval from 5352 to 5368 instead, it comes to 16.3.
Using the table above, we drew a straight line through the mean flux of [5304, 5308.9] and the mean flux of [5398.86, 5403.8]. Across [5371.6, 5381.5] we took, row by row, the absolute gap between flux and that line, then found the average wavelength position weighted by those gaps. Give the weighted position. 5375.7 angstroms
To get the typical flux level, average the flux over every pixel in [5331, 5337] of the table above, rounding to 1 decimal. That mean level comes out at 16.4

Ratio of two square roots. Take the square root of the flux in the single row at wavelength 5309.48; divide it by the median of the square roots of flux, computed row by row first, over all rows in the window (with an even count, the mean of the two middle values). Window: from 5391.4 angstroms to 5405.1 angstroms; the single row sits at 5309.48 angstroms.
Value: 1.08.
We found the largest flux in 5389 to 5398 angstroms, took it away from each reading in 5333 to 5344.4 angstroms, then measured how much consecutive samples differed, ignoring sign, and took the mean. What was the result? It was 0.24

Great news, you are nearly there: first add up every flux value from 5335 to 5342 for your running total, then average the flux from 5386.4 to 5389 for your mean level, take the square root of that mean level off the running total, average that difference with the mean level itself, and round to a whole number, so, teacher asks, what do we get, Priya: 57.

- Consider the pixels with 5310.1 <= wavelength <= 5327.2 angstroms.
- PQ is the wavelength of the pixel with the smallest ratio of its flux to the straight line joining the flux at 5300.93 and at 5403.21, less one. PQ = 5326.62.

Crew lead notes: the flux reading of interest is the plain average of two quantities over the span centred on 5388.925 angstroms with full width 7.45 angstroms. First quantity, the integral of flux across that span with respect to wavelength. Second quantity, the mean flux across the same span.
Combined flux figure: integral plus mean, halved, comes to 66.7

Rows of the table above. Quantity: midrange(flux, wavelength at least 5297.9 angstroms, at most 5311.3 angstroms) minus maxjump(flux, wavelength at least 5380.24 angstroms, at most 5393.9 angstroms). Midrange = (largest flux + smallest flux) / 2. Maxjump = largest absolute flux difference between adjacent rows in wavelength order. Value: 17.4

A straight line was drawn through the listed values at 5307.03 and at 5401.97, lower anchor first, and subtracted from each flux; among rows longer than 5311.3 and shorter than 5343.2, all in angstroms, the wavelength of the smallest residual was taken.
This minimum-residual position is 5326.62 angstroms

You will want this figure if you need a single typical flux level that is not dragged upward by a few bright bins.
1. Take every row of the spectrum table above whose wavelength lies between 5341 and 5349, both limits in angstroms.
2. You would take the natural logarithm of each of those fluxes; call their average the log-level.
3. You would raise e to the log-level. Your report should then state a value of 15.6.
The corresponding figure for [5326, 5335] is 15.8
